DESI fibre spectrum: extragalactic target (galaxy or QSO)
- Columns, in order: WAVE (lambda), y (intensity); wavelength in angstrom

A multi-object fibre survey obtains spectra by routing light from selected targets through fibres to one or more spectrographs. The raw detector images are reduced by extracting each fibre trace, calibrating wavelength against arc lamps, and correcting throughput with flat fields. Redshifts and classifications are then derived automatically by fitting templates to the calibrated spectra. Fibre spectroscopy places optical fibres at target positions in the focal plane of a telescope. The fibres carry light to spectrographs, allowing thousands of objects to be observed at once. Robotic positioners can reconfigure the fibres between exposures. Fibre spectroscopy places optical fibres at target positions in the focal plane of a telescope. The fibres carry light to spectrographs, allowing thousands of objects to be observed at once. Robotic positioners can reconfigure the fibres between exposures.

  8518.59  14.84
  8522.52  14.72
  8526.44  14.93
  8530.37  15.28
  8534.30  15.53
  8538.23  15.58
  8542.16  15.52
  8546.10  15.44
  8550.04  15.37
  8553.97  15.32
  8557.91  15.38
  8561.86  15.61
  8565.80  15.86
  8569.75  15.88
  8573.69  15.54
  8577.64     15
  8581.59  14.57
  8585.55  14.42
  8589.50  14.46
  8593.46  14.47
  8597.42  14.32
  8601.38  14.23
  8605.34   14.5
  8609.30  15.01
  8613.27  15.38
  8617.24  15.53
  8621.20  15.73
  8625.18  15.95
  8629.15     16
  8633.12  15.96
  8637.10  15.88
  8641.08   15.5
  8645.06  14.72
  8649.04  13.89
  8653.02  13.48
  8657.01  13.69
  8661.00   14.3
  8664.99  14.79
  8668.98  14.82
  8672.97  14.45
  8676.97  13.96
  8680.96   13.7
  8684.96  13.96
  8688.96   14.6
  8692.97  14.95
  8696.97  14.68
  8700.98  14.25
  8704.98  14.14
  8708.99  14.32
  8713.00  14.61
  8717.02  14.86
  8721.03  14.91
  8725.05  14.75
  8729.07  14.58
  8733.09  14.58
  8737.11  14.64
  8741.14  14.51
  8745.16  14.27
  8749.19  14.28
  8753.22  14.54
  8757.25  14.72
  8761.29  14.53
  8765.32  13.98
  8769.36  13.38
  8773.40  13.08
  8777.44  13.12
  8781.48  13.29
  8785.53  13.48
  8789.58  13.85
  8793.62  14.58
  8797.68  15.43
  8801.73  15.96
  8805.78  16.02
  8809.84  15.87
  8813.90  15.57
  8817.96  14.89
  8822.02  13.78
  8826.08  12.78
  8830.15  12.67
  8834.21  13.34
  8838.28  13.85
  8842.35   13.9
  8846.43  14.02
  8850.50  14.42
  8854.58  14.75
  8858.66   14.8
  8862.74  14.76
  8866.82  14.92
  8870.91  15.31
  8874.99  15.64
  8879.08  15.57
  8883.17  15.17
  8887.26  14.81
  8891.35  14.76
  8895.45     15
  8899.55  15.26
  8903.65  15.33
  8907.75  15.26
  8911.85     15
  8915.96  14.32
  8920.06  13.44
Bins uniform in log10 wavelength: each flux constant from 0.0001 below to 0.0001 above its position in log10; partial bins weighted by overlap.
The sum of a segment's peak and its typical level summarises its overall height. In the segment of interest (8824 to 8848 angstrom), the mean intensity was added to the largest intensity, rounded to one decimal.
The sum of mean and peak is 27.4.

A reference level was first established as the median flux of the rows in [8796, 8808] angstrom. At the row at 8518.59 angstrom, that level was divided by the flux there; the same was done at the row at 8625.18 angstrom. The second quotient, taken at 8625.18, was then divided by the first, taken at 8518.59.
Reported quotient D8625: 0.93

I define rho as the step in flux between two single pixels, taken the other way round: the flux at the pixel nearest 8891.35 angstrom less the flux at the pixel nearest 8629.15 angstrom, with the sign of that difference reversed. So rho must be 1.2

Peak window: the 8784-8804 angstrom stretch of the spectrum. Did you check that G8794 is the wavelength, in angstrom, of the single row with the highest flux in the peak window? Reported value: 8801.73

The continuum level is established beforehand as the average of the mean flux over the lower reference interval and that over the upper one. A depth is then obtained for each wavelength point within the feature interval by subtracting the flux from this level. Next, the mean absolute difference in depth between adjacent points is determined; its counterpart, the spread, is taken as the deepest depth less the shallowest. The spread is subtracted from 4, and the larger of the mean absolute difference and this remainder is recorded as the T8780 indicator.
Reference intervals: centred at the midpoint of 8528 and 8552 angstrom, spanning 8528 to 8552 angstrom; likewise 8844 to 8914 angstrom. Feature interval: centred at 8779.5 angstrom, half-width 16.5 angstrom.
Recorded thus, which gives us 2.5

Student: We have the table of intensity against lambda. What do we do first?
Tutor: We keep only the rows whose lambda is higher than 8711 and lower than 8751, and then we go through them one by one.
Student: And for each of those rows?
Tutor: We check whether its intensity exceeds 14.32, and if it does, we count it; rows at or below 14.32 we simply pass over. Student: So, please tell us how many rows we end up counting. 8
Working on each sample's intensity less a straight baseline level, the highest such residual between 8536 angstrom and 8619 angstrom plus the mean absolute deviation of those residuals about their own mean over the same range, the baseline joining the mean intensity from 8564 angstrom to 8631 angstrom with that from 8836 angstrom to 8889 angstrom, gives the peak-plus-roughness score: 1.2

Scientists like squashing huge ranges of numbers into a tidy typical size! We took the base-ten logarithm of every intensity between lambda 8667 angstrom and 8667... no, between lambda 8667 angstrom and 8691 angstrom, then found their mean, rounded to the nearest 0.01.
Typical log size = 1.15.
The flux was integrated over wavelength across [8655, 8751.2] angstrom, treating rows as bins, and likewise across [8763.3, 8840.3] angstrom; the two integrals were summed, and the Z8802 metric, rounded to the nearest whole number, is 2479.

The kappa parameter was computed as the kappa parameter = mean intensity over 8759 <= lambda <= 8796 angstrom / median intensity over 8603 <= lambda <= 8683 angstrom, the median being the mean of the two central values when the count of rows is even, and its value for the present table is 0.93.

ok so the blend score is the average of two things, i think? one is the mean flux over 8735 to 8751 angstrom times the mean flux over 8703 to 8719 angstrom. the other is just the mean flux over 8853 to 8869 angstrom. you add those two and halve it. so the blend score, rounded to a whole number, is 112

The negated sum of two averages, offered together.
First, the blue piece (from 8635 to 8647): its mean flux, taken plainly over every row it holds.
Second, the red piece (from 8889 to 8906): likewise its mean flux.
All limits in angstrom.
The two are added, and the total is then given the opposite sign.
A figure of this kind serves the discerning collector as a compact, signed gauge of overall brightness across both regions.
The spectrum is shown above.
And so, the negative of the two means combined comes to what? -30.5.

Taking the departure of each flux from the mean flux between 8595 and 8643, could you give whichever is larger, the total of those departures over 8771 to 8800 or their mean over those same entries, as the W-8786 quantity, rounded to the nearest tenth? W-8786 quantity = -1.5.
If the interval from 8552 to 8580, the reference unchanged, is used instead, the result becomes 1.3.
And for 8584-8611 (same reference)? -0.8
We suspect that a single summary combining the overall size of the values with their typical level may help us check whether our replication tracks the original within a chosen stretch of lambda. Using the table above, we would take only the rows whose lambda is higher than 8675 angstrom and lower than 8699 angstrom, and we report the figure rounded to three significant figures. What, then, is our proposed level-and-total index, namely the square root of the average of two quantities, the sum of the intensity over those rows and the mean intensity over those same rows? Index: 7.08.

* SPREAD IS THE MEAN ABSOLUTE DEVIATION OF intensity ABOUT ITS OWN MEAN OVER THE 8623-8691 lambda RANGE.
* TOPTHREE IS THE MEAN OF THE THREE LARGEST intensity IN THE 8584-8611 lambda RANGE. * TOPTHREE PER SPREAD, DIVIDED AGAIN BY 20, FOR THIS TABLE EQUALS 1.0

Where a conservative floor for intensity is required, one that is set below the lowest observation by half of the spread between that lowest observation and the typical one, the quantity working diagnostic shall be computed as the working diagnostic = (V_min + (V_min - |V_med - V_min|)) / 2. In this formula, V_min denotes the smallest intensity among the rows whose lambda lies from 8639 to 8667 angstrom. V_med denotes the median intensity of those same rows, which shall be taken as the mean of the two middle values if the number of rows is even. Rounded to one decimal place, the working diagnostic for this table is 13.1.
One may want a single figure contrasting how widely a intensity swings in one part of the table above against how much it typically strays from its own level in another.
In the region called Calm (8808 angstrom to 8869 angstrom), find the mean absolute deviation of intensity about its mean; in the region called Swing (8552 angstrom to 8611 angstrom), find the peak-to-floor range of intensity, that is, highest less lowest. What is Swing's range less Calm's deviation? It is 0.9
